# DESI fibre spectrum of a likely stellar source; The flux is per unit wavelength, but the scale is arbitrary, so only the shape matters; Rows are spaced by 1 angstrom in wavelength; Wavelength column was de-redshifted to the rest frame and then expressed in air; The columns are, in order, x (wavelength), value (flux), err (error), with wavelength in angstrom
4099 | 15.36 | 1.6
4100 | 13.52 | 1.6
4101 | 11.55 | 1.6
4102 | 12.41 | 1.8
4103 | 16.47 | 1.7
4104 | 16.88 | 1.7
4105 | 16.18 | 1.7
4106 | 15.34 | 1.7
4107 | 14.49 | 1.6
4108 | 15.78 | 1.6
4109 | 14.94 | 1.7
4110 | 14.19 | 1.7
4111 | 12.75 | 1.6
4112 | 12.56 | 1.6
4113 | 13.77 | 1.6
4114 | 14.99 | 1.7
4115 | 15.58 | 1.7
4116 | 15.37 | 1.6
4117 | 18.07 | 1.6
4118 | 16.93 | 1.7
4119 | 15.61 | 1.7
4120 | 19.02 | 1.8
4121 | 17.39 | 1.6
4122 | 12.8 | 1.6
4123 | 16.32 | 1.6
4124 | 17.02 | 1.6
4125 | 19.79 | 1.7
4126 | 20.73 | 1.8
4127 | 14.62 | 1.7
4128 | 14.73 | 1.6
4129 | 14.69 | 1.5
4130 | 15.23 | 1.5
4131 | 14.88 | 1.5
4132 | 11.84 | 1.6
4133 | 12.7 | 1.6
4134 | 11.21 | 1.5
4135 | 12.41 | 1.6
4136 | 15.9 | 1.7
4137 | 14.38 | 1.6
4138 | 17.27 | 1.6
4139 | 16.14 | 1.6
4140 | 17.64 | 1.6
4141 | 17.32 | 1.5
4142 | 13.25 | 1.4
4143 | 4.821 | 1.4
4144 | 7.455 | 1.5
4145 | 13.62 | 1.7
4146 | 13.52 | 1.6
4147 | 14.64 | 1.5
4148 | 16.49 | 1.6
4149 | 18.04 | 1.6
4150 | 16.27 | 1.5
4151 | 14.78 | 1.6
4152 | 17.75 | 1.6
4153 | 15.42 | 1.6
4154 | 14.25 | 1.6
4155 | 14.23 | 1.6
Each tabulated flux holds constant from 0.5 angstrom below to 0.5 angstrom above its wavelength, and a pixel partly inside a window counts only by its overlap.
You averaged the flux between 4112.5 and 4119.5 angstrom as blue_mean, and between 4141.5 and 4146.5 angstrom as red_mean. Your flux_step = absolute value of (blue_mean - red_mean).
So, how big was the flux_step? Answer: 5.2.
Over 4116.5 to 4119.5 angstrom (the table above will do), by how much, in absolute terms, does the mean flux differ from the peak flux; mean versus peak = 1.2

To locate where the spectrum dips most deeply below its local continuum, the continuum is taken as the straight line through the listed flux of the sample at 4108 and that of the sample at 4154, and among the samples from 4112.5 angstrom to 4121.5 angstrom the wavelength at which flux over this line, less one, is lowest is 4113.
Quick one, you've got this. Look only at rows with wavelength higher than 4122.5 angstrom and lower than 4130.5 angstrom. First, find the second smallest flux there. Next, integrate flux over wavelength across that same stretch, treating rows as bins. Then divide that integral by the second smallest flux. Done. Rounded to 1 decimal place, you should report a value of 9.1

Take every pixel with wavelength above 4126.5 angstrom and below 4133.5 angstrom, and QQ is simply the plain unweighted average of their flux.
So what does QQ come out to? 14.1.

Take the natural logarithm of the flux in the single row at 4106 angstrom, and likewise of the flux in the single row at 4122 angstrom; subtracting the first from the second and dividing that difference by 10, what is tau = -0.018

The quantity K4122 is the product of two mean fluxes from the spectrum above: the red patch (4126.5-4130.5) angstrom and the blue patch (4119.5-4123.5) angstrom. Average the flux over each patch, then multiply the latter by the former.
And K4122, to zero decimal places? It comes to 243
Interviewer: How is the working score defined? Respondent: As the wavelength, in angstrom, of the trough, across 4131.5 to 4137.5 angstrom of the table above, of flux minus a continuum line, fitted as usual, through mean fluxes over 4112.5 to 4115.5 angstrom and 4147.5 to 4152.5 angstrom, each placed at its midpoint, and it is 4134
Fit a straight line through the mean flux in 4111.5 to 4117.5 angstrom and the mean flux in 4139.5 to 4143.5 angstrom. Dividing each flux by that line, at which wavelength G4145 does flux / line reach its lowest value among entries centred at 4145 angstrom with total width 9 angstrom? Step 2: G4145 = 4143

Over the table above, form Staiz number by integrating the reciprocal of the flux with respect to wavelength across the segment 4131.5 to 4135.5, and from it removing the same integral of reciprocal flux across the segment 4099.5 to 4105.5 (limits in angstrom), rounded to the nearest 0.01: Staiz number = -0.09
